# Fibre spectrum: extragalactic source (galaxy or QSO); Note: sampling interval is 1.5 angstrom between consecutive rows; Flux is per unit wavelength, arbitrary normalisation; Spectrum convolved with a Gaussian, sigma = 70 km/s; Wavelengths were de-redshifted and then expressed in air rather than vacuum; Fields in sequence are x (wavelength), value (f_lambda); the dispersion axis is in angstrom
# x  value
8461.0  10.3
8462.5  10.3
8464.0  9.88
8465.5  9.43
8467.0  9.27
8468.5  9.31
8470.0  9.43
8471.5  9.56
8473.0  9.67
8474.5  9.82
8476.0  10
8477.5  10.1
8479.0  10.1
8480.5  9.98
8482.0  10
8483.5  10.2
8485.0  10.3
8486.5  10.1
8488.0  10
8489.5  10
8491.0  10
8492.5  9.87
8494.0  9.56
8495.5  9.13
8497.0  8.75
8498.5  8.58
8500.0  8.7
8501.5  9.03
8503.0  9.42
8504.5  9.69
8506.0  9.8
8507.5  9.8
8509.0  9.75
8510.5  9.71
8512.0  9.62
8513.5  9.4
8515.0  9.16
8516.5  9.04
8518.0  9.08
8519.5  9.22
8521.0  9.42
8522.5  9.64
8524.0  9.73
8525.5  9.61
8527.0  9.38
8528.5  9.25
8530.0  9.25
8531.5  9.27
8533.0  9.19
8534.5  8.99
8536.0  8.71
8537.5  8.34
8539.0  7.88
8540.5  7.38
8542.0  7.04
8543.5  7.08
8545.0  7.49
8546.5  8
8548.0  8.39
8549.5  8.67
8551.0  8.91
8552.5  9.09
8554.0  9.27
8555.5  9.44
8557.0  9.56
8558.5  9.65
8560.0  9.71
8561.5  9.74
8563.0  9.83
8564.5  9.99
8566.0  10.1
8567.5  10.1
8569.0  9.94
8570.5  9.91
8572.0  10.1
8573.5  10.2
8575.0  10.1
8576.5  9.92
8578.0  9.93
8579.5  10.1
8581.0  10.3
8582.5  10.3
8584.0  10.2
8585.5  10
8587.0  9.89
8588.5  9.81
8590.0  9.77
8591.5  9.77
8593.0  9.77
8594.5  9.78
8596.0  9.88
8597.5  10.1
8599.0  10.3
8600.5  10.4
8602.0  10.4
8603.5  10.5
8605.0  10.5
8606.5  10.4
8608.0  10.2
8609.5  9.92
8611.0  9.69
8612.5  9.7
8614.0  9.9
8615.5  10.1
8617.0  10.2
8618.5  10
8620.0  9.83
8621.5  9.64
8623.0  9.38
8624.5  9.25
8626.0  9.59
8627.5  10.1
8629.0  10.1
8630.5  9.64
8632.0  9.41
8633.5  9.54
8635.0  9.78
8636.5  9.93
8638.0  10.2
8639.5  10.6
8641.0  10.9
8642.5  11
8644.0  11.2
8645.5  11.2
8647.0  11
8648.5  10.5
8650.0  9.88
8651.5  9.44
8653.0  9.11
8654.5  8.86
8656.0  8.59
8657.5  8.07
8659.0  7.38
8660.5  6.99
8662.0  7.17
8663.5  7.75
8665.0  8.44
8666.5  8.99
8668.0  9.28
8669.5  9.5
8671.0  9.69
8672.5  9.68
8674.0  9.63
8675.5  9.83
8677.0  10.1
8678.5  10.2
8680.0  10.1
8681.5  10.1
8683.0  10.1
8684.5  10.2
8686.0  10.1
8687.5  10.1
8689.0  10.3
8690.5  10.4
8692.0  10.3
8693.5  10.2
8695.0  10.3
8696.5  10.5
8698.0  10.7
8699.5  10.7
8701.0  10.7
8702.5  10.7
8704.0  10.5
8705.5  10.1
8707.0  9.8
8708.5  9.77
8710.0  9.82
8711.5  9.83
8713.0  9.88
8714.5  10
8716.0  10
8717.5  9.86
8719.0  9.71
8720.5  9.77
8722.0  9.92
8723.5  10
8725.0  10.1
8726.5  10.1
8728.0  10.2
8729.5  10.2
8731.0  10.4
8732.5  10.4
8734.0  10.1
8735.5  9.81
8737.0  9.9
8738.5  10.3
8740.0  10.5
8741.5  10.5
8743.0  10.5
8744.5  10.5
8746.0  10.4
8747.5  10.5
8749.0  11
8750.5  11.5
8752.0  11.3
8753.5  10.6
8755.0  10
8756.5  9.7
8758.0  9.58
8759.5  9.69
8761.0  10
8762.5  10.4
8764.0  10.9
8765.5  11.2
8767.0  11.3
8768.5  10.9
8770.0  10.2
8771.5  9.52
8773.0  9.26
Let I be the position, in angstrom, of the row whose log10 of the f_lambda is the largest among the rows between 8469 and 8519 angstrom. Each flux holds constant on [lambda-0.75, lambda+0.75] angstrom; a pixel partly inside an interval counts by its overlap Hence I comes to 8485.0 angstrom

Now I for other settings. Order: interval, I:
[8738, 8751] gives 8750.5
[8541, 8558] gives 8557.0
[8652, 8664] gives 8653.0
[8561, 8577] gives 8573.5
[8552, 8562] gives 8561.5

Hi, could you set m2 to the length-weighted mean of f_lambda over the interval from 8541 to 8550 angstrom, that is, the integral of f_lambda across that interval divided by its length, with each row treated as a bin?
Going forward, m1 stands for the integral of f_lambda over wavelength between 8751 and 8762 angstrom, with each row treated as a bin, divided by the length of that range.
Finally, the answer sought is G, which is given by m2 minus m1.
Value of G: -2.42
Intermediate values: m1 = 10.2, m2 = 7.7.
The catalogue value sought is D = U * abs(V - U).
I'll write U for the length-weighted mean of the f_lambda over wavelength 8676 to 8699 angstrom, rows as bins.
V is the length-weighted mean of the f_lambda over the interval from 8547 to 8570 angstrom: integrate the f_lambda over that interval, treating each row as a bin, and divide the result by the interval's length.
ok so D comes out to 8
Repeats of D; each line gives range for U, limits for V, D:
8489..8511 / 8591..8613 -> 6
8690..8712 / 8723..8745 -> 1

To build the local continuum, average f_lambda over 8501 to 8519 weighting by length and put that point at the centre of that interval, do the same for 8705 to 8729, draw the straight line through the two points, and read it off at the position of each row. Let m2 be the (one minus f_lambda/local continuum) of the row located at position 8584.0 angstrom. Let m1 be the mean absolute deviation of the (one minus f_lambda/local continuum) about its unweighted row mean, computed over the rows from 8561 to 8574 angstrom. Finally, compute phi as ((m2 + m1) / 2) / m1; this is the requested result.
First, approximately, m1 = 0.0122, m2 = -0.059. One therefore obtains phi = -1.9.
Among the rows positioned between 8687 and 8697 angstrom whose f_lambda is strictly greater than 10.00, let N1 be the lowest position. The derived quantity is 8687.5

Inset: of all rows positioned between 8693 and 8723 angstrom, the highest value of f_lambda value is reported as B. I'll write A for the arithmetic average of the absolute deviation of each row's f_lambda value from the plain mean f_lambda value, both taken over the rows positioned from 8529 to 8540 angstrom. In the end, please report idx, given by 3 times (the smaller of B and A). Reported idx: 1.3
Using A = 0.42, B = 10.7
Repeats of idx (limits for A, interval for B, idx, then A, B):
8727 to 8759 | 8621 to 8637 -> 1.0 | 0.34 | 10.1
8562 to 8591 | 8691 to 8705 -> 0.4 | 0.13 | 10.7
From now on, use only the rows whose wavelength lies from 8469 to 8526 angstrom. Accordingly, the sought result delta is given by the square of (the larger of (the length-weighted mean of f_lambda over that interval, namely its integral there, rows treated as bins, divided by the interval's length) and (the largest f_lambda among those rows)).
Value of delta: 106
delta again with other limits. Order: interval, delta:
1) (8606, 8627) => 108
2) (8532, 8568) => 102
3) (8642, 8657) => 125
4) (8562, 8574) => 104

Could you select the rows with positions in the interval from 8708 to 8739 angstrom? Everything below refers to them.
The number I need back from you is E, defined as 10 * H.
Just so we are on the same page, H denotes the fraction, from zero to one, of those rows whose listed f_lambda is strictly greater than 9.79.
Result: 8.6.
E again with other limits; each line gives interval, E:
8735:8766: 8.6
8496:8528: 1.0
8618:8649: 6.2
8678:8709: 9.5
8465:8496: 6.2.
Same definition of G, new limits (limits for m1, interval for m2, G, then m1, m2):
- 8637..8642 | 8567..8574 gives -0.51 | 10.6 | 10.0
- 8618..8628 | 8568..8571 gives 0.27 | 9.7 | 9.9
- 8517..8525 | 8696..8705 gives 1.21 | 9.4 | 10.6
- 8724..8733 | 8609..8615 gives -0.41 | 10.2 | 9.8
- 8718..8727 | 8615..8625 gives -0.15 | 9.9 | 9.8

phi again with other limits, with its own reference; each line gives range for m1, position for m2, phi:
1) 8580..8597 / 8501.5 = 1.6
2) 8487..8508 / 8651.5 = 0.9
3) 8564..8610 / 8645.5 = -3.4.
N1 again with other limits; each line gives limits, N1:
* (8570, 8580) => 8572.0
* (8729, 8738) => 8729.5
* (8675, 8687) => 8677.0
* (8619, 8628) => 8627.5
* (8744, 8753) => 8744.5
